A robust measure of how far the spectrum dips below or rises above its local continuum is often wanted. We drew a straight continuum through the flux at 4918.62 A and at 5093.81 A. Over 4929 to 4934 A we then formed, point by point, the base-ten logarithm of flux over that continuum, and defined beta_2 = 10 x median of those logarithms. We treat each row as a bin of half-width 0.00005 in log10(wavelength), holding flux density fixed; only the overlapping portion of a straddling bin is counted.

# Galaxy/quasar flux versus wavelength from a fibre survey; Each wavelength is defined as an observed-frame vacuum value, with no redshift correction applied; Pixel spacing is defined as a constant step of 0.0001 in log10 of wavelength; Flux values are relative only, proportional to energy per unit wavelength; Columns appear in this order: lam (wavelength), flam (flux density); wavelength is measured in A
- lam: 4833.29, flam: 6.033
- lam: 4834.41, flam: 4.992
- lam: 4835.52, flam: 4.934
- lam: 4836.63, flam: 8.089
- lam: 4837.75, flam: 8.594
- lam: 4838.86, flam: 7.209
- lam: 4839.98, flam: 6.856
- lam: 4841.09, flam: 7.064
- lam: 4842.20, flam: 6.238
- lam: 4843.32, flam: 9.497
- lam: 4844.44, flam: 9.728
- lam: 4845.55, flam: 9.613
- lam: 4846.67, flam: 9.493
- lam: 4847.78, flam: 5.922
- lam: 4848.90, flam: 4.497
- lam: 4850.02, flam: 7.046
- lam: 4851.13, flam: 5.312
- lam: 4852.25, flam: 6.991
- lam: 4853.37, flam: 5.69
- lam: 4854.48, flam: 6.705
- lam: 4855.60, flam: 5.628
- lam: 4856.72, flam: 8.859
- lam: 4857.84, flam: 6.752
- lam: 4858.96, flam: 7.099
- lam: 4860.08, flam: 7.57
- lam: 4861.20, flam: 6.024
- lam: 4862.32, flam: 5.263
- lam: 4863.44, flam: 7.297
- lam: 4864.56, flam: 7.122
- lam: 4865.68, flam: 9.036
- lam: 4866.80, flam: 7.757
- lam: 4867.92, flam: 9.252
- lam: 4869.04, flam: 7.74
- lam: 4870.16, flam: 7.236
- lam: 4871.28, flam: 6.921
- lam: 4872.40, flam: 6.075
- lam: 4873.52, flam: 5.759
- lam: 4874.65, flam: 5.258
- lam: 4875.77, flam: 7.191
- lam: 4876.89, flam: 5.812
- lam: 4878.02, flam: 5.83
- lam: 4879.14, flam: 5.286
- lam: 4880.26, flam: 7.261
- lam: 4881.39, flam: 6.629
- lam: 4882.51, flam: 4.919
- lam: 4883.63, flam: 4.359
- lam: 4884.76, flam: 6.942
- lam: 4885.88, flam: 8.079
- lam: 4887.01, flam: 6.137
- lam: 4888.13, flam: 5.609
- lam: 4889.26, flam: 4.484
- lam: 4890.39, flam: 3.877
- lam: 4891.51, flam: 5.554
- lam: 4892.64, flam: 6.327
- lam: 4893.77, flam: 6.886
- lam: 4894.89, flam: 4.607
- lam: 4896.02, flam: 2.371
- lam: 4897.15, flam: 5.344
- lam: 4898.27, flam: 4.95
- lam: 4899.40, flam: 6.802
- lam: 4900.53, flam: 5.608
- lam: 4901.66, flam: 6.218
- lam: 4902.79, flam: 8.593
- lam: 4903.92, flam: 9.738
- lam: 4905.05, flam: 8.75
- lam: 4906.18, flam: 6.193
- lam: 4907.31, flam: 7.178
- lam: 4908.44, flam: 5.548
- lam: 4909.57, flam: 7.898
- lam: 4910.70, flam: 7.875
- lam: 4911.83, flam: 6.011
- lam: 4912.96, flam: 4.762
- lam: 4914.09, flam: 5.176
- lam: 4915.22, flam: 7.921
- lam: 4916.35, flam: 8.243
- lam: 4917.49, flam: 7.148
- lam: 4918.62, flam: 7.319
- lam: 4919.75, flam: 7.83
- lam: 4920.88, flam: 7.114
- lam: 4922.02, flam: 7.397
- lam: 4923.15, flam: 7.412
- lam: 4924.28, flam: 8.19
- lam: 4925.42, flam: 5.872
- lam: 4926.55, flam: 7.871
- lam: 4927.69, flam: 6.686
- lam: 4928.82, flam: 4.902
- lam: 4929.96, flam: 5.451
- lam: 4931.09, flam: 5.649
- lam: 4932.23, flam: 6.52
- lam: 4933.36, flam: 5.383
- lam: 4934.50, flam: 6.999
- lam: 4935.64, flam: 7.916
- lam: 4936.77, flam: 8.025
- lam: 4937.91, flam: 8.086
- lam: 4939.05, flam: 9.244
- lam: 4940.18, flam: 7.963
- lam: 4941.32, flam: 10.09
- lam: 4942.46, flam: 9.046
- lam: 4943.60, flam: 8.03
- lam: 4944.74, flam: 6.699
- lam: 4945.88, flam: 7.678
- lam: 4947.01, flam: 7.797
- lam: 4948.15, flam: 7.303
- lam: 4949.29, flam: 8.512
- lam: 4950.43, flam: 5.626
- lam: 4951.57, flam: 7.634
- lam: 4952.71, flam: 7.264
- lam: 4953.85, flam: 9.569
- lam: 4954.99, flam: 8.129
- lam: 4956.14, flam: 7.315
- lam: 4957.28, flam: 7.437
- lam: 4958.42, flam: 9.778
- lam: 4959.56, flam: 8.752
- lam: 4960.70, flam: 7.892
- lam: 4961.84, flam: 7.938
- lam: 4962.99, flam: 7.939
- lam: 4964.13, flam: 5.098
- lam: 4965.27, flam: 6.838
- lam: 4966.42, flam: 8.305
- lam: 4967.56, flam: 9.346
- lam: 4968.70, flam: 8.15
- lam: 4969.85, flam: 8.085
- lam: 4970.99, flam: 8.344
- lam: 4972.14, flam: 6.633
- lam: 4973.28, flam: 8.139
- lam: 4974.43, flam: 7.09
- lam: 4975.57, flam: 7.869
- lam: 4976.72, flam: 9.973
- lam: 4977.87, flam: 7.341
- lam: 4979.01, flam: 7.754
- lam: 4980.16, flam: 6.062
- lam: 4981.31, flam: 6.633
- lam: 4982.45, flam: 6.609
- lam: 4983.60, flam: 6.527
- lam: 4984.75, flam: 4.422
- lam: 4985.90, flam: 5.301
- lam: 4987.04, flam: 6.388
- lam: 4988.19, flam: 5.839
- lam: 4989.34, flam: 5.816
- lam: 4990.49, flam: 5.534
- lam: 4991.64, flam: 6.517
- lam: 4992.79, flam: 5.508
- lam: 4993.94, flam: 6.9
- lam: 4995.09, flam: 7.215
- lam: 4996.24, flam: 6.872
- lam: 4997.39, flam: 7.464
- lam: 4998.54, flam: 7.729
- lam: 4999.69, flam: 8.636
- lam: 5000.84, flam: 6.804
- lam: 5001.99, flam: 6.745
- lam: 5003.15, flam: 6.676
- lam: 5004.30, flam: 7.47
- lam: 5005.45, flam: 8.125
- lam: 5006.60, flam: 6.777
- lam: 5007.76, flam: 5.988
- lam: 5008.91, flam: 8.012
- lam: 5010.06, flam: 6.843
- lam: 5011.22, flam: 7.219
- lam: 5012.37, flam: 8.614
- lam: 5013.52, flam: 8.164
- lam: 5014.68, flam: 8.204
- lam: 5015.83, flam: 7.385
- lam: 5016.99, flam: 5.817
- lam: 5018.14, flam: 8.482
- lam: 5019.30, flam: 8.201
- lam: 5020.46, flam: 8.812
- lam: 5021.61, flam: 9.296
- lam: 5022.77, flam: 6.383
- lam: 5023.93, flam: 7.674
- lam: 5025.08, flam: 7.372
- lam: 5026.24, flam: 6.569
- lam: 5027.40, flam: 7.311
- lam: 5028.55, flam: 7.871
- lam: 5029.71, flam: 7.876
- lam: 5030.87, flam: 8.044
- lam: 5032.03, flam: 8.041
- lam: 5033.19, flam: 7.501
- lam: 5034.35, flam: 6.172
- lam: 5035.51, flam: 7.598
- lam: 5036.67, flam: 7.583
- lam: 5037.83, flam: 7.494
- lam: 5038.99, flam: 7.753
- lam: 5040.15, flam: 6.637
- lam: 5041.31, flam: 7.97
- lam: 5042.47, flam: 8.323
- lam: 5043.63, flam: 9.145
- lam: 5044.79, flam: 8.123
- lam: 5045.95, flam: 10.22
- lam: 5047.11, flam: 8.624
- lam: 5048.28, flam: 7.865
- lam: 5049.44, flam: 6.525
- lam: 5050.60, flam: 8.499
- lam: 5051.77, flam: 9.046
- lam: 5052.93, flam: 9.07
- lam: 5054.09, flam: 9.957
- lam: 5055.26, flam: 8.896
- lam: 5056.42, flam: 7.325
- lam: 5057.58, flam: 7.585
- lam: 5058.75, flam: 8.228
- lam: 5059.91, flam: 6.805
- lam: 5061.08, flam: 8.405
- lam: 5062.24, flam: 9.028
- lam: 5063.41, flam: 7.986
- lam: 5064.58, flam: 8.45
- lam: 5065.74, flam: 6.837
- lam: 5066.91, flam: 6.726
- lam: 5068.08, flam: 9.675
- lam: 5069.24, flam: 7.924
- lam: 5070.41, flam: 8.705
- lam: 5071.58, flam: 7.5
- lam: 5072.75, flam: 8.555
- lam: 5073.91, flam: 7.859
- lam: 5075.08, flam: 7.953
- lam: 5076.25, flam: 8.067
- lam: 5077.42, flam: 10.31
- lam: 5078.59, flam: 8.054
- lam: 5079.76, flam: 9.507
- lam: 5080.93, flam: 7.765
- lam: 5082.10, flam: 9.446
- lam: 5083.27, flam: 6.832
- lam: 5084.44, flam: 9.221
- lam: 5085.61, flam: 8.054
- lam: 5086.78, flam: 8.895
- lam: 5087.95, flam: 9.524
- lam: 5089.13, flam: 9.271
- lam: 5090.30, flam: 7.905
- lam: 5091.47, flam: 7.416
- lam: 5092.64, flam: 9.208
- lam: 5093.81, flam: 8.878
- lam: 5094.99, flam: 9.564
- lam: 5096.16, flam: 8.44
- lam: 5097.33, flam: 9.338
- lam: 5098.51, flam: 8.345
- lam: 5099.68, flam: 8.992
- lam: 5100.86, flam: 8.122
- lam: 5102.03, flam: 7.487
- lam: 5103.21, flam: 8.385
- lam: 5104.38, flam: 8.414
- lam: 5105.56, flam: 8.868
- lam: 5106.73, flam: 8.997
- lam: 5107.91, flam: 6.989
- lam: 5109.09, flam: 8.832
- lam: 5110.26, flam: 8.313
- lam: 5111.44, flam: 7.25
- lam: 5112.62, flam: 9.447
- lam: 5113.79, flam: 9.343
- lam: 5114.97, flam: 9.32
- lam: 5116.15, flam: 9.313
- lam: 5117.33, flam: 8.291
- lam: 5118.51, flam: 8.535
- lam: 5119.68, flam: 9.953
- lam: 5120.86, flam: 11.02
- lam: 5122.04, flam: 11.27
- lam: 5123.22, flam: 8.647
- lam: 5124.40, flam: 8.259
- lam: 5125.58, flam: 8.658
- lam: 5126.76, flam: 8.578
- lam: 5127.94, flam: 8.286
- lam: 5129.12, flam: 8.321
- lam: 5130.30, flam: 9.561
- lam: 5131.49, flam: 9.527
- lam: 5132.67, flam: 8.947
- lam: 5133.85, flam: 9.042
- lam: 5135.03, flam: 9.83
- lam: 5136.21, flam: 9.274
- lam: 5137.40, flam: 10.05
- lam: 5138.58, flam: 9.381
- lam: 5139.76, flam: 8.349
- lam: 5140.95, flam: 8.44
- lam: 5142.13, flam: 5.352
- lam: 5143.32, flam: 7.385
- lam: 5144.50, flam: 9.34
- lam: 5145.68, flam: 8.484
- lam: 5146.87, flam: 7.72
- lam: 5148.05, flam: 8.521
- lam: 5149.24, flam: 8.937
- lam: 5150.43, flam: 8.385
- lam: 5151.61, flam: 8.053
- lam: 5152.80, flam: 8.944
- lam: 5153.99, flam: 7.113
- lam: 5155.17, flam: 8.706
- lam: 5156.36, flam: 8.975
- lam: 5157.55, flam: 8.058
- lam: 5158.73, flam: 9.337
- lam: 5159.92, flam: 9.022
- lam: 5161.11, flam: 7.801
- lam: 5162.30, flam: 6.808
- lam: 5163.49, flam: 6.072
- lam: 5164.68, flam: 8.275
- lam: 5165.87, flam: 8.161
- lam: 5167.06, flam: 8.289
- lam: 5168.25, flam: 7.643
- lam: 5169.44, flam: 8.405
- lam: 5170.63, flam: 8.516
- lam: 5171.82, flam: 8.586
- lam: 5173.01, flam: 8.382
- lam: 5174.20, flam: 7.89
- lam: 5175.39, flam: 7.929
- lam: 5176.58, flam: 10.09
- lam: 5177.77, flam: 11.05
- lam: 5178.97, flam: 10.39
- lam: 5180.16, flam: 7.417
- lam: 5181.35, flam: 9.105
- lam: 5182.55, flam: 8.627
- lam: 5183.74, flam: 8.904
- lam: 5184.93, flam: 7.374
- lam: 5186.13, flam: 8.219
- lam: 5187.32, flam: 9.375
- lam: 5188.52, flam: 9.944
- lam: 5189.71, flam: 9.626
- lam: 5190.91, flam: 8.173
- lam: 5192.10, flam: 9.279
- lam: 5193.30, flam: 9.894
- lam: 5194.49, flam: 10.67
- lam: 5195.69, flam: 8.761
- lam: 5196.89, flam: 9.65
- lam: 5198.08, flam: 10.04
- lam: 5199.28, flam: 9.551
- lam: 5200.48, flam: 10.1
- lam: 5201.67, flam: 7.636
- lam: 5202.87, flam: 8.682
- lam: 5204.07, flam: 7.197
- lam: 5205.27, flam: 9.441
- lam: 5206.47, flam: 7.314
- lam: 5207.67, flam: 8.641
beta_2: -1.3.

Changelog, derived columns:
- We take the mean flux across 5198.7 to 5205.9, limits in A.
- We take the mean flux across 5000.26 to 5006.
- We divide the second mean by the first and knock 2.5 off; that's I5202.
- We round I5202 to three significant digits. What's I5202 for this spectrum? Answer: -1.68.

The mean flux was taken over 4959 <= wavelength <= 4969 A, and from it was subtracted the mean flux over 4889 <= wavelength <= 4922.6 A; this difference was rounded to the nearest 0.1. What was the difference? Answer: 1.3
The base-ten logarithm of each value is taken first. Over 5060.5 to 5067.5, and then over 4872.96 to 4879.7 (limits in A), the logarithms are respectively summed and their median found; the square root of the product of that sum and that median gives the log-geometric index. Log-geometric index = 2.02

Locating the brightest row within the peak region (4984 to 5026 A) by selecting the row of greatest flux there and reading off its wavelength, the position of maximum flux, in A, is 5021.61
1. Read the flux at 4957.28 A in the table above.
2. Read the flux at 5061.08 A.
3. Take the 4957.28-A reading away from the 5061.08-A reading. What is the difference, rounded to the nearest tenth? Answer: 1.0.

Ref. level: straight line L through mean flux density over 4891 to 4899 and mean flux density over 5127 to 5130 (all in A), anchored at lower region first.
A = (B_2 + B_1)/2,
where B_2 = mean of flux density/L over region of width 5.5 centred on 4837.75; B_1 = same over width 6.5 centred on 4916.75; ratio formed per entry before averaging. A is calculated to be 1.48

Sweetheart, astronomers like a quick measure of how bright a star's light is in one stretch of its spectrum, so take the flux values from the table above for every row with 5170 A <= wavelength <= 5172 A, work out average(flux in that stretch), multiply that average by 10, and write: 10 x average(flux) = 85.5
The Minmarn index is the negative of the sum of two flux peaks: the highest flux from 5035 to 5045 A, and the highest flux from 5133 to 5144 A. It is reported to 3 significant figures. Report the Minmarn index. -19.2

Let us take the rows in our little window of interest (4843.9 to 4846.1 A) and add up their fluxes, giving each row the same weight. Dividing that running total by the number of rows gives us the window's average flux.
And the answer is 9.7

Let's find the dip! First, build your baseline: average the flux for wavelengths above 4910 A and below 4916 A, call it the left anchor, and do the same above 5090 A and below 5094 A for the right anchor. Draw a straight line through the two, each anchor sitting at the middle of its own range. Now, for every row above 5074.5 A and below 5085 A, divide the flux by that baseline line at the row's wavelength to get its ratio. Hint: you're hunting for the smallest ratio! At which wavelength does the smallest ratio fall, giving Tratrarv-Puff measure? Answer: 5083.27 A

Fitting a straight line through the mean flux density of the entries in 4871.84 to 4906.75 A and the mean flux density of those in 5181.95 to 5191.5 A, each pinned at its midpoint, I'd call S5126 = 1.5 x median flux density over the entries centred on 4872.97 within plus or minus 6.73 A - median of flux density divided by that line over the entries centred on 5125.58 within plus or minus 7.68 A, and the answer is 8.7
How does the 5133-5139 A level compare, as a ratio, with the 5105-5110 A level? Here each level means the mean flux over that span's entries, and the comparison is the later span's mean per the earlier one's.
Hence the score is 1.13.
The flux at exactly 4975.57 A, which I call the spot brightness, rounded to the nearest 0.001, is 7.869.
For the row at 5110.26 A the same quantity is 8.313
